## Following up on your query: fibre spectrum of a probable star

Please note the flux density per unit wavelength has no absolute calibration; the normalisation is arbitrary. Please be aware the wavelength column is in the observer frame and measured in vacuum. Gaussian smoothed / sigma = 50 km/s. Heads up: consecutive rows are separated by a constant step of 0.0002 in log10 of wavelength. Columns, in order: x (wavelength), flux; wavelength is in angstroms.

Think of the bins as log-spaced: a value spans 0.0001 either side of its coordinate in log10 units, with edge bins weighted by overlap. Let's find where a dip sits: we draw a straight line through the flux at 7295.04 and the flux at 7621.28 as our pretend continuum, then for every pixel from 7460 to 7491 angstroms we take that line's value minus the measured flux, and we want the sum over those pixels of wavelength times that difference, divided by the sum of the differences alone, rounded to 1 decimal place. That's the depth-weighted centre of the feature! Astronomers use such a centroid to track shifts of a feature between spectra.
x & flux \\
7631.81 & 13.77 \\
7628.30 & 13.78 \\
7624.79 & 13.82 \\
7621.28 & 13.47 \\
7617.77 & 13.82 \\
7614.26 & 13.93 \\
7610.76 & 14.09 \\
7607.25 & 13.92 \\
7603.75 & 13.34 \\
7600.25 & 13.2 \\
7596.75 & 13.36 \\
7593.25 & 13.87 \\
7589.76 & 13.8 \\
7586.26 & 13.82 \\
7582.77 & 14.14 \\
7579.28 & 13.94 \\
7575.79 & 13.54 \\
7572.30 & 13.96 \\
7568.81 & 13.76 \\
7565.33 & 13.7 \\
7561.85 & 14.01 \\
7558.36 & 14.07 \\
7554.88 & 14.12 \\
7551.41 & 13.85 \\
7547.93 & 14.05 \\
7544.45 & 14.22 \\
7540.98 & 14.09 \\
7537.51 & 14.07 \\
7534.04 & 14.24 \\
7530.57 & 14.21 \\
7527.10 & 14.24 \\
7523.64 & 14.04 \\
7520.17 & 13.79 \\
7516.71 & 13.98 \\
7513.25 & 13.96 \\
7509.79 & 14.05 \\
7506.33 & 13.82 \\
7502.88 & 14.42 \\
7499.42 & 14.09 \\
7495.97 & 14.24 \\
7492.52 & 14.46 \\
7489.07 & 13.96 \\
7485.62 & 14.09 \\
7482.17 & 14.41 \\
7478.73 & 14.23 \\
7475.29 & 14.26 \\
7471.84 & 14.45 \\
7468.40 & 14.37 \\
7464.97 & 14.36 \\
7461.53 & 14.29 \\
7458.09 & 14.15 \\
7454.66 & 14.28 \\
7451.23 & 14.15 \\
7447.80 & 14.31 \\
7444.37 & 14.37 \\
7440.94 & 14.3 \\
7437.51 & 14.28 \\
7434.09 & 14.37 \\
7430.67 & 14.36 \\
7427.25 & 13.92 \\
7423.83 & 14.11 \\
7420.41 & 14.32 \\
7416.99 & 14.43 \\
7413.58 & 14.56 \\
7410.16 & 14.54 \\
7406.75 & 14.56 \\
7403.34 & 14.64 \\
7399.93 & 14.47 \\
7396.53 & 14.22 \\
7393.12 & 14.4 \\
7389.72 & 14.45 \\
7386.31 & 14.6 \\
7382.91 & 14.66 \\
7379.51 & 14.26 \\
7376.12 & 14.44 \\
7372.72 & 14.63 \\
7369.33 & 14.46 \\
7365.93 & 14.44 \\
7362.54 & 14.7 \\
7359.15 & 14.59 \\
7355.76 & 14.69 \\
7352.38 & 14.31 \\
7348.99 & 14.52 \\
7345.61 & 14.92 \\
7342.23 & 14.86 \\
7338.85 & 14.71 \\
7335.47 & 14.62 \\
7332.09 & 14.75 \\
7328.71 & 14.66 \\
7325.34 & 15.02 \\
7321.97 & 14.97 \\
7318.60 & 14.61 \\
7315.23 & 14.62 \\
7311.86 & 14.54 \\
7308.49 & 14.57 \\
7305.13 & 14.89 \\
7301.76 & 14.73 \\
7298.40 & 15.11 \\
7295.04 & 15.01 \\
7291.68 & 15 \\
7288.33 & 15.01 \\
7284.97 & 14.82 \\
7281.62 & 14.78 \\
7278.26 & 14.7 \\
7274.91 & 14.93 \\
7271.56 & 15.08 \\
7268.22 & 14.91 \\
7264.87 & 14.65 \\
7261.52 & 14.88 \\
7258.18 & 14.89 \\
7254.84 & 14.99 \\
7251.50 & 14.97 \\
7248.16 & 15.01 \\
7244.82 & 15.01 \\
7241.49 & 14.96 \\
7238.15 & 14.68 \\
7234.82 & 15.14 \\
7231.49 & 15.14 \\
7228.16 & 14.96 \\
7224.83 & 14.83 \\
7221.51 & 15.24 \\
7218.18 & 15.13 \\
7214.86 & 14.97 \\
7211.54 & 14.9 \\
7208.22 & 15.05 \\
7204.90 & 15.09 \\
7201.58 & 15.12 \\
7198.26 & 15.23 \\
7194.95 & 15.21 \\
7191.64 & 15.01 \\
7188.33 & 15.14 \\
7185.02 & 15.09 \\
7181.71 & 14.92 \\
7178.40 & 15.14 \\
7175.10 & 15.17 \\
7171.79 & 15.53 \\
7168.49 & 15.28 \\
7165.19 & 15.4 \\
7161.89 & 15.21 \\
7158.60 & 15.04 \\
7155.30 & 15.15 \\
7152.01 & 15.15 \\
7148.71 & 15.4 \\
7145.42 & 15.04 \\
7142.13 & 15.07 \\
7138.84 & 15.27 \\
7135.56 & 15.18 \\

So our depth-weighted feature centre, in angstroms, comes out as 7470.8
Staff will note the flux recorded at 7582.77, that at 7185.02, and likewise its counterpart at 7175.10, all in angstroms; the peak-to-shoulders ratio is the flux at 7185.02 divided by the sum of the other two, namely 0.515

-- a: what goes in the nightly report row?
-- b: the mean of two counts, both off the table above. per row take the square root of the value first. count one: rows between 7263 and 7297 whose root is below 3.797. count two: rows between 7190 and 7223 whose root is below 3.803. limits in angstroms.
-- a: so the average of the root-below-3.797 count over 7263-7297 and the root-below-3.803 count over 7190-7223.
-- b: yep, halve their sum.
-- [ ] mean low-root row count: 0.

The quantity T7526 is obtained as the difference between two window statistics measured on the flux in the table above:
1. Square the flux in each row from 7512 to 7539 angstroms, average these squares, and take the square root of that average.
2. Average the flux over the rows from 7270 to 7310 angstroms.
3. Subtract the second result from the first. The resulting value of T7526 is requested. -0.82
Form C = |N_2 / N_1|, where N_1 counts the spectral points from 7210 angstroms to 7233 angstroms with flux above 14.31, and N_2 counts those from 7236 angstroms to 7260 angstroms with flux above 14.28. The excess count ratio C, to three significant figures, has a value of 1.00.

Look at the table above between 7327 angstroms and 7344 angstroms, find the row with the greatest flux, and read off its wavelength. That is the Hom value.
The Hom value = 7342.23 angstroms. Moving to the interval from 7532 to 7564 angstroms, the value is 7534.04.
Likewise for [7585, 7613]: 7610.76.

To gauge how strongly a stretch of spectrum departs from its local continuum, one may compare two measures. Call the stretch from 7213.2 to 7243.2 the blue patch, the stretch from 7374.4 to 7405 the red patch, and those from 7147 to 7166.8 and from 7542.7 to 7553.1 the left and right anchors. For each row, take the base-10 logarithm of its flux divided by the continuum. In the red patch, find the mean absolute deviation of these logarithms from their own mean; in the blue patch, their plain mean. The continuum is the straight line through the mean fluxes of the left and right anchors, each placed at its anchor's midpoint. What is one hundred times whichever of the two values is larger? 0.38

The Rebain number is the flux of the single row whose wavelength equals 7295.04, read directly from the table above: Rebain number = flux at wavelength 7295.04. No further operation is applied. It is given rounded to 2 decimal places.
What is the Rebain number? 15.01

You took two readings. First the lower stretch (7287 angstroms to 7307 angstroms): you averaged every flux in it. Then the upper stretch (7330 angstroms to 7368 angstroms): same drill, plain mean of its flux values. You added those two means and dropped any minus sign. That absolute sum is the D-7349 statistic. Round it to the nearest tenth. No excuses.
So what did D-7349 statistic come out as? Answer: 29.6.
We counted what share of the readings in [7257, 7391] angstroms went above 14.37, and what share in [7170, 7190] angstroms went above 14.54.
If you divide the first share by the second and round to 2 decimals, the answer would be 0.95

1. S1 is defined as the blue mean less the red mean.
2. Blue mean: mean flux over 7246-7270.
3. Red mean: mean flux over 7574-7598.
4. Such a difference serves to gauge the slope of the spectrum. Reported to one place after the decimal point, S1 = 1.1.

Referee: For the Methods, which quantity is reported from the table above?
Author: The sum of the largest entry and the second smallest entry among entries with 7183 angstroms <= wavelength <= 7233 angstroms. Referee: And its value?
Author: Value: 30.1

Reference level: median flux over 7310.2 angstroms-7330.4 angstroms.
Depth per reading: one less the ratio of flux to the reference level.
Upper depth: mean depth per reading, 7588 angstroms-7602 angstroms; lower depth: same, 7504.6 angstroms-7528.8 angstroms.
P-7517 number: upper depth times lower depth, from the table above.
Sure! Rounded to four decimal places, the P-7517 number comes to 0.0033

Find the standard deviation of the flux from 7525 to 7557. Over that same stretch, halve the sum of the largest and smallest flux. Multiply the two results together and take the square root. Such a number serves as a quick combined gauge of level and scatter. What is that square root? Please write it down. 1.3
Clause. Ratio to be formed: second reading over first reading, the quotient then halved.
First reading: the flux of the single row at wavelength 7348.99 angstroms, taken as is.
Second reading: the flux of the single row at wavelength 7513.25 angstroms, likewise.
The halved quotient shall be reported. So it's 0.481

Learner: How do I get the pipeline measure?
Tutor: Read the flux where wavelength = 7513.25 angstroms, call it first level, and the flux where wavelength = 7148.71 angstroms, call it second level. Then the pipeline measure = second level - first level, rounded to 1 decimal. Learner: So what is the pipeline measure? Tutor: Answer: 1.4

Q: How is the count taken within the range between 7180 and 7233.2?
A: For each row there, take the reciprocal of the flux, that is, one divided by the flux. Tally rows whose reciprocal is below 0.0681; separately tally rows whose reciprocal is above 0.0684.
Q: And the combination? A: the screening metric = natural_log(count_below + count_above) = 2.8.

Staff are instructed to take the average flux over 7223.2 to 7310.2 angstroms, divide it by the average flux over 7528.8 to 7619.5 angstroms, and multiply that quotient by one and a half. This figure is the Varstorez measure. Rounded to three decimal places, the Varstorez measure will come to 1.610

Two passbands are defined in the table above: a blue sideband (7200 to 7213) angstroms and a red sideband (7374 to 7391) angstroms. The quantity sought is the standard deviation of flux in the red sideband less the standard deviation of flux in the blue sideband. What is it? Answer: 0.06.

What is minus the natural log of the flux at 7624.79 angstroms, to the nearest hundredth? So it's -2.63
